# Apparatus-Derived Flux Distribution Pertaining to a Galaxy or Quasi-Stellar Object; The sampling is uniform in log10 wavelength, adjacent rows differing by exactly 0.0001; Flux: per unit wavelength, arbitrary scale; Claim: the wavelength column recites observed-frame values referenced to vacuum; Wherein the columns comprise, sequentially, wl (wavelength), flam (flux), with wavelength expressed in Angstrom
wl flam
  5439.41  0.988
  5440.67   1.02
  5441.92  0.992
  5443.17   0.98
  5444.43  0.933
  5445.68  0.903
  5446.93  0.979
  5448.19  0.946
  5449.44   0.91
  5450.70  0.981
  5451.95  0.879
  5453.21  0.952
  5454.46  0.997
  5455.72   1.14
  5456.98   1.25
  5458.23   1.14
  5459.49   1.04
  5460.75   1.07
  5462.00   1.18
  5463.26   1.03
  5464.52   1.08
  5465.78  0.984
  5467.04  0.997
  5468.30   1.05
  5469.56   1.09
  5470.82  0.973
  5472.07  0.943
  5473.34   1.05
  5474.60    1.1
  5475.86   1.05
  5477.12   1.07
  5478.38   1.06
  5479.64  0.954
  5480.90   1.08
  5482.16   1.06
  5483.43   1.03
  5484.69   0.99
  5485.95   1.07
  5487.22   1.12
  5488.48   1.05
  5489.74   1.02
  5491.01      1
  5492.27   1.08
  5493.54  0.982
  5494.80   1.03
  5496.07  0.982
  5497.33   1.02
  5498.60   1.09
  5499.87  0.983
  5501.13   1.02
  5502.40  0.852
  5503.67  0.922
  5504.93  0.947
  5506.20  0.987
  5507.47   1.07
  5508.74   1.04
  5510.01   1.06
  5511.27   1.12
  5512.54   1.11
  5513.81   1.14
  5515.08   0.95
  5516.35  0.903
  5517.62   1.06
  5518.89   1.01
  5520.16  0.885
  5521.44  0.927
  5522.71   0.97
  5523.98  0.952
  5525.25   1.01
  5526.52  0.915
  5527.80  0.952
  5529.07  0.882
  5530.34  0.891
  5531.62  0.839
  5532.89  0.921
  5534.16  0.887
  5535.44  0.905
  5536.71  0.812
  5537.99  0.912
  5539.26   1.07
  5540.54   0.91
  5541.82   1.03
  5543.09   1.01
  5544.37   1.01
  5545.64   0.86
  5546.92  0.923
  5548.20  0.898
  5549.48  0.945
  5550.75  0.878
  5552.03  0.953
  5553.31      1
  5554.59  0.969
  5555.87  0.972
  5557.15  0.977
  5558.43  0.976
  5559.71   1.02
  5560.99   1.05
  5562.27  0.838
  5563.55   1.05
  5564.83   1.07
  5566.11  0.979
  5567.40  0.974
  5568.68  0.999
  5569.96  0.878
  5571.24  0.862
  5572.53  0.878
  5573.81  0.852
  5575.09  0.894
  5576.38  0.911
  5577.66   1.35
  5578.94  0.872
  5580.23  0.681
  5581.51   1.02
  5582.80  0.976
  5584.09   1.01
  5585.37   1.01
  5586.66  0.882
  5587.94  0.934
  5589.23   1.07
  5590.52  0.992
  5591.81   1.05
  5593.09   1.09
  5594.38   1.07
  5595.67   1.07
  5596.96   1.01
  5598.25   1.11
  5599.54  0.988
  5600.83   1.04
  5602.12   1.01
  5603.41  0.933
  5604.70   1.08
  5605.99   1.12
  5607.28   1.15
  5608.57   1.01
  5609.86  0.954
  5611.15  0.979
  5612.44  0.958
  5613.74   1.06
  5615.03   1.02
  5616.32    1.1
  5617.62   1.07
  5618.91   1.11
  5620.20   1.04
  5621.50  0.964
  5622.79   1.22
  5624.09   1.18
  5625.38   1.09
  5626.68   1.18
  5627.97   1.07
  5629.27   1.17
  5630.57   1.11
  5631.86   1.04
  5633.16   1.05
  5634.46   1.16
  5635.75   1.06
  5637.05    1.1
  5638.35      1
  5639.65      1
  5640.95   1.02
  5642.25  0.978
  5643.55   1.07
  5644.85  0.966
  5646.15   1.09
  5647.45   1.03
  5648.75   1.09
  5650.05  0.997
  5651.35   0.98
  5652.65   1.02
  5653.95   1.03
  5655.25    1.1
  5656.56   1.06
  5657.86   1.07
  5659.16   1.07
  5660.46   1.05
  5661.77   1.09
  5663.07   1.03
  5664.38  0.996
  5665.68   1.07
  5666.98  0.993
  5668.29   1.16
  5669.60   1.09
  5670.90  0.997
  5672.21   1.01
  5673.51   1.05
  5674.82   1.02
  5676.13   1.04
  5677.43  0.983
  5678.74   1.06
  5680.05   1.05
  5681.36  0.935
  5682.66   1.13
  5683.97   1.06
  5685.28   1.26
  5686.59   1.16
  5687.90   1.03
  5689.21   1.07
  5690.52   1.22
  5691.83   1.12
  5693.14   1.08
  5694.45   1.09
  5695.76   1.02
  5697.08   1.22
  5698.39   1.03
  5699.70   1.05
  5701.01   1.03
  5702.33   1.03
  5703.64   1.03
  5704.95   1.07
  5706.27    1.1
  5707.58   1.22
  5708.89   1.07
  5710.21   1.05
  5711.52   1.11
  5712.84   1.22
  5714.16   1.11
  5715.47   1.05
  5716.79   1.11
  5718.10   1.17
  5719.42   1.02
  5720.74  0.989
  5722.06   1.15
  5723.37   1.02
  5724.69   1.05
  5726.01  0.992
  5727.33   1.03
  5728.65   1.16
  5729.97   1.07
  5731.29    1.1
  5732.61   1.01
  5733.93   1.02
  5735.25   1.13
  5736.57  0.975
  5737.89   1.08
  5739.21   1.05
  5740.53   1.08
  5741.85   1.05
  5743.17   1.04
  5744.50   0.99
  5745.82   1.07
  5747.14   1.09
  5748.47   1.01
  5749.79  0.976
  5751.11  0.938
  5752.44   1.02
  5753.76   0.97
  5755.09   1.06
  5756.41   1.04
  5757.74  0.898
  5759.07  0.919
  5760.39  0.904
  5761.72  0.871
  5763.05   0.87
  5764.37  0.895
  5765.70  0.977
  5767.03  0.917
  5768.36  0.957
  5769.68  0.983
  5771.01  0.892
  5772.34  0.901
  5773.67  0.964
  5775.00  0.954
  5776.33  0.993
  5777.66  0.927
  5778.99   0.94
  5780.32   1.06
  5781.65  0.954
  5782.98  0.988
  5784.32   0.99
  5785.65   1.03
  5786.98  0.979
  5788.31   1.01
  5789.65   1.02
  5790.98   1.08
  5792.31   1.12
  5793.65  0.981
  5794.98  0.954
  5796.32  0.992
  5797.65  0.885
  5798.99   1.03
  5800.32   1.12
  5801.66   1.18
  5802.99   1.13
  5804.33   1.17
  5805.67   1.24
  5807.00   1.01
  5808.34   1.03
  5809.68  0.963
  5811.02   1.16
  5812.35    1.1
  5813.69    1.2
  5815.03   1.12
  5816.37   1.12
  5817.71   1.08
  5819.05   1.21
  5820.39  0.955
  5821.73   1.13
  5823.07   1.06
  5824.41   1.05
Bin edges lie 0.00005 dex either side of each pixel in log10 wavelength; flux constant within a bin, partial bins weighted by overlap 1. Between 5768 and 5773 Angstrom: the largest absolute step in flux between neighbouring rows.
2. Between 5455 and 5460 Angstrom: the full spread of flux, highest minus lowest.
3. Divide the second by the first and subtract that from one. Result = -1.3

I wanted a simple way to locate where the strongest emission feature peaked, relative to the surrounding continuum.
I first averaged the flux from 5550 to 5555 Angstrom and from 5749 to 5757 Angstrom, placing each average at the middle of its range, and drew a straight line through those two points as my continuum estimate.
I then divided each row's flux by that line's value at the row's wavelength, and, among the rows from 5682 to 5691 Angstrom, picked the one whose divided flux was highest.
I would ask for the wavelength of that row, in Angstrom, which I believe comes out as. 5685.28 Angstrom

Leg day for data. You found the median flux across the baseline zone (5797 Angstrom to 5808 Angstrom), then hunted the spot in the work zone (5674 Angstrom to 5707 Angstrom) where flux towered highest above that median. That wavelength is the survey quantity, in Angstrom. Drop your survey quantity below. 5685.28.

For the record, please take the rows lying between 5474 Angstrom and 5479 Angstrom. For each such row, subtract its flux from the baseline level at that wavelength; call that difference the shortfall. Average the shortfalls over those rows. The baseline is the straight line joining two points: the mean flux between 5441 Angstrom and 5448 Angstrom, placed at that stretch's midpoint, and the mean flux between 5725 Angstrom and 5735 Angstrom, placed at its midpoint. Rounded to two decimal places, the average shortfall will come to -0.10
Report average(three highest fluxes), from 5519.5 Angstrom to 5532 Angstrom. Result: 0.98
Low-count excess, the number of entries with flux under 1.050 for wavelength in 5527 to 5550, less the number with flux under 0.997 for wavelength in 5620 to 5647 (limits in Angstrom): 14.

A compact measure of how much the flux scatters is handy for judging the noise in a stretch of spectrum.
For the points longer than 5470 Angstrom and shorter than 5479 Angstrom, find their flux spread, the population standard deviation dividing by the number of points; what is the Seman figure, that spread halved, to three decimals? 0.026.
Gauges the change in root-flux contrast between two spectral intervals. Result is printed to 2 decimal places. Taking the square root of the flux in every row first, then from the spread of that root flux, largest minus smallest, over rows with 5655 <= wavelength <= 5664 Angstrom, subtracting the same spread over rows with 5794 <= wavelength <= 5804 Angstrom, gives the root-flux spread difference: -0.11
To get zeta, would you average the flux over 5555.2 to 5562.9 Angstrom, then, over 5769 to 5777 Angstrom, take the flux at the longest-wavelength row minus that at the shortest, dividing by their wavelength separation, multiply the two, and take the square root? 0.038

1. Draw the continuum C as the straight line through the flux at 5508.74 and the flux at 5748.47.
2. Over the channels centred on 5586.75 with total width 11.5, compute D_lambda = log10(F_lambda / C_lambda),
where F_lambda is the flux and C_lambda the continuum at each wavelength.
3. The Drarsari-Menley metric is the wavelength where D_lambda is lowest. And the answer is 5586.66 Angstrom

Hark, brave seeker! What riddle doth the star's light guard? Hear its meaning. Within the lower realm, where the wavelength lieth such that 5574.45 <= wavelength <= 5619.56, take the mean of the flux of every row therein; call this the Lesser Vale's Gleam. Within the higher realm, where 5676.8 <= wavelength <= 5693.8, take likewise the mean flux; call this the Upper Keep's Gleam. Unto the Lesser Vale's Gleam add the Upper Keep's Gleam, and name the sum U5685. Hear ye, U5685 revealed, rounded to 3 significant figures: 2.11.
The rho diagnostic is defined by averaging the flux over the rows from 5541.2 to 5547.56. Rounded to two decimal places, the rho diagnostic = 0.97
